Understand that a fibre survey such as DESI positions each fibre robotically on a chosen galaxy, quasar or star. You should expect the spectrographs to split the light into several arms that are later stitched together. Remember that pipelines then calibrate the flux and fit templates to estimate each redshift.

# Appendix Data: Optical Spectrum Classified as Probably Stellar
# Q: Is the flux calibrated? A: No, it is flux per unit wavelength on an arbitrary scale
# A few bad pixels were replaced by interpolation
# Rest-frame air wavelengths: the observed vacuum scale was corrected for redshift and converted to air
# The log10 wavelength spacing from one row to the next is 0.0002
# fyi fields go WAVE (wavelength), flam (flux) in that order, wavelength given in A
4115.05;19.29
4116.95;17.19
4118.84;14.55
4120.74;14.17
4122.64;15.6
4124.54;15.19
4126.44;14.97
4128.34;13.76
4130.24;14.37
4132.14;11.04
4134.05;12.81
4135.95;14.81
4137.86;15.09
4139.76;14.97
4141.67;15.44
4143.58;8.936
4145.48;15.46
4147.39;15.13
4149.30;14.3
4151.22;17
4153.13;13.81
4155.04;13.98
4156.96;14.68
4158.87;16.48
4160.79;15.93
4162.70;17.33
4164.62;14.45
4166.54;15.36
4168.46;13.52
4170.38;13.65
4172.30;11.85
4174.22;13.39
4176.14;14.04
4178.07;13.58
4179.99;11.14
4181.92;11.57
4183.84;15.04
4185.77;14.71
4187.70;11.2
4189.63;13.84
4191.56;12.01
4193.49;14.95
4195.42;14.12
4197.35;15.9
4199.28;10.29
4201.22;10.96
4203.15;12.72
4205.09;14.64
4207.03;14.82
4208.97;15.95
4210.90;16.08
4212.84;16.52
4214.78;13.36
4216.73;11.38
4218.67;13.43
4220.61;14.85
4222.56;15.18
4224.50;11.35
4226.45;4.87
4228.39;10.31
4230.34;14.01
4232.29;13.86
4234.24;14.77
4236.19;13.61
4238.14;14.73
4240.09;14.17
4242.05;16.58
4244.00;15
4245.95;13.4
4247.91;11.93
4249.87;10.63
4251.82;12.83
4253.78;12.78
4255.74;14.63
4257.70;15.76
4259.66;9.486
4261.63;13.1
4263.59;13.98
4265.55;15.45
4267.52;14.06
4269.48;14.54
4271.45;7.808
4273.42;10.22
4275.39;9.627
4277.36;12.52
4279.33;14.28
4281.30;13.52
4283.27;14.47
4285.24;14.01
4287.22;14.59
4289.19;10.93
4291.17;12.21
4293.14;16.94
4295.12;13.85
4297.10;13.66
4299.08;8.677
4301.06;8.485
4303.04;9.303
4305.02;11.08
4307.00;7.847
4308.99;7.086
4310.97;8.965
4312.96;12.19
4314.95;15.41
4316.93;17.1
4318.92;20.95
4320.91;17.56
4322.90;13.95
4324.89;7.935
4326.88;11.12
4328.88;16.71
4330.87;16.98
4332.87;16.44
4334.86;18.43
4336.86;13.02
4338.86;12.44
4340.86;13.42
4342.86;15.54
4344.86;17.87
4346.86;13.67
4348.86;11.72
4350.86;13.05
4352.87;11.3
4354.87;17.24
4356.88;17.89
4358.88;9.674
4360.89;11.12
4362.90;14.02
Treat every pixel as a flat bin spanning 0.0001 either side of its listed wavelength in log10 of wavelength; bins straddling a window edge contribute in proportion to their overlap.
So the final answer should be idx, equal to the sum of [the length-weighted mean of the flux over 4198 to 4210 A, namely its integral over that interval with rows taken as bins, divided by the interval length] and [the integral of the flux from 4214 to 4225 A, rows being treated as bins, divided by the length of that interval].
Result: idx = 26.7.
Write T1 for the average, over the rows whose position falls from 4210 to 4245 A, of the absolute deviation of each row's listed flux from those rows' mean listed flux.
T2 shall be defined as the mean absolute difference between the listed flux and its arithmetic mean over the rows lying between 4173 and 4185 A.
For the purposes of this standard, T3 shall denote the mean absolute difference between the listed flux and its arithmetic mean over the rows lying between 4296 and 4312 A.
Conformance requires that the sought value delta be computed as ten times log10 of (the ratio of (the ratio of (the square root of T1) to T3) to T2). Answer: -1.1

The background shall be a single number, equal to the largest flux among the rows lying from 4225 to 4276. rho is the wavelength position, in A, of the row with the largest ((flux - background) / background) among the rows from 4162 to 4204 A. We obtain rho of 4162.70 A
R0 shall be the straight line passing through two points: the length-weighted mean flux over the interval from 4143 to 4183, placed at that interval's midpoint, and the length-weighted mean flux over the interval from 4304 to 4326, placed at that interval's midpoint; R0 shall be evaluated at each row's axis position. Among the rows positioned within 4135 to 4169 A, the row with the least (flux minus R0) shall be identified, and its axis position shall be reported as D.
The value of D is 4143.58 A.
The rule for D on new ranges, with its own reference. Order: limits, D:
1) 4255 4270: 4259.66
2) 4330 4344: 4338.86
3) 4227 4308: 4271.45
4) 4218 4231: 4226.45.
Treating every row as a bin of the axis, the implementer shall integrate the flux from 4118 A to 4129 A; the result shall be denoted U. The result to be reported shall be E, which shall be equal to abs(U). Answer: 162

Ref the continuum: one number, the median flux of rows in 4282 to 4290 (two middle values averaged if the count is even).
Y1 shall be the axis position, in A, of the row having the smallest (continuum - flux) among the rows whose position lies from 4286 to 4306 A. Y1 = 4293.14 A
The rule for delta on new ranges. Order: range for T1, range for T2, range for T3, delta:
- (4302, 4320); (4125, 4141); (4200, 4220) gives 0.4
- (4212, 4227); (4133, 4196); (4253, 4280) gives -2.2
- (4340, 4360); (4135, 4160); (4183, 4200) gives -0.7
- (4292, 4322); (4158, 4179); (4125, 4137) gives 1.2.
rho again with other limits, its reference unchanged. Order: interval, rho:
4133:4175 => 4162.70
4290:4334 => 4318.92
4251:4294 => 4293.14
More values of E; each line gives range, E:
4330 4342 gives 181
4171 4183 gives 152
